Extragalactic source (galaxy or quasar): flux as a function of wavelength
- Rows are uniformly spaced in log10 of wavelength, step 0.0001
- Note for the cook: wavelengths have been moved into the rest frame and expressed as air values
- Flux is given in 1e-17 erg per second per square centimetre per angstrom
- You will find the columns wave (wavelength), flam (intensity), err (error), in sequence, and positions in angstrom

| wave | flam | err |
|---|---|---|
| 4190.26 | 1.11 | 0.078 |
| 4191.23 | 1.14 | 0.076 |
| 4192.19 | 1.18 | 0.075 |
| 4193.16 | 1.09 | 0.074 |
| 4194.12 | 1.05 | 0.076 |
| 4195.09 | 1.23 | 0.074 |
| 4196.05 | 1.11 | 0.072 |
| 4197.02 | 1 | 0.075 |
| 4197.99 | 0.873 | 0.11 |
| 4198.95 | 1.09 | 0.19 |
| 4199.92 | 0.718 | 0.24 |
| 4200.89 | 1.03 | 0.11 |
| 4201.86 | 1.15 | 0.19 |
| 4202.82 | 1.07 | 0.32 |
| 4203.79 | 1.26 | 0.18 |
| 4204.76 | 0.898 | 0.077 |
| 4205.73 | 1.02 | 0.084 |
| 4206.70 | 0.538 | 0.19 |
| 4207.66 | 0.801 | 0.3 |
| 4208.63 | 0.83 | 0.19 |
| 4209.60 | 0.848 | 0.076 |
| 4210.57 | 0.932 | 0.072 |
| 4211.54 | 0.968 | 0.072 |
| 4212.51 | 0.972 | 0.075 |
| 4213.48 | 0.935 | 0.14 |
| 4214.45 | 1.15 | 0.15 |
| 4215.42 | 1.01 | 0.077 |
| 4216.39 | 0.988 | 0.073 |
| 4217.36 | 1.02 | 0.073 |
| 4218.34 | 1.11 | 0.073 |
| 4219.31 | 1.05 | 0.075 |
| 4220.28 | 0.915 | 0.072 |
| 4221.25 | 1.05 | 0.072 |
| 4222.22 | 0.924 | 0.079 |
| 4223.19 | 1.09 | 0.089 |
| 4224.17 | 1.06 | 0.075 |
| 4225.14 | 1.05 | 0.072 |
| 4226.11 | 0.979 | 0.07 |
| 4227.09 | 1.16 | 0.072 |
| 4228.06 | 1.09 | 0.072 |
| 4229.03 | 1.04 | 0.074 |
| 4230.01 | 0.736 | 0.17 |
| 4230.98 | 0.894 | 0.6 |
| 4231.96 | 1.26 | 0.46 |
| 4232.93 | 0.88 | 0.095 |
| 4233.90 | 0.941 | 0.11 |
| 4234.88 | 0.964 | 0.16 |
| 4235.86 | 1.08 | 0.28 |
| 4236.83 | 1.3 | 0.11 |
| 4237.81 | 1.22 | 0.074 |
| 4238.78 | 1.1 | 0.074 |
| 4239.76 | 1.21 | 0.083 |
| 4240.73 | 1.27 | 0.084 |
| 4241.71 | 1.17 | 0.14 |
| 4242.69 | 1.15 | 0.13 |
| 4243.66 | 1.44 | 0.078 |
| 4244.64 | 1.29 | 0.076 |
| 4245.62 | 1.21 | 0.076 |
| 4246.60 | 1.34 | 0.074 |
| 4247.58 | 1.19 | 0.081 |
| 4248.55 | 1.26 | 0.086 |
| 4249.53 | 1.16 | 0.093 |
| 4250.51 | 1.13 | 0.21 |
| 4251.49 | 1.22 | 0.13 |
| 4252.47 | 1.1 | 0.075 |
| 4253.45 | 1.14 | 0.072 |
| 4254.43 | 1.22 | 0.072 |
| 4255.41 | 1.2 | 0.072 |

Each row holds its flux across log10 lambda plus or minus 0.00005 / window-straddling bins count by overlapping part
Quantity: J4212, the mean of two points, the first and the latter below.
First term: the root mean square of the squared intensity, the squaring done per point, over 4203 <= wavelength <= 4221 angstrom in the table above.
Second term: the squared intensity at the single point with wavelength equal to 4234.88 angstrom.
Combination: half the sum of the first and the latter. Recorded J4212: 0.95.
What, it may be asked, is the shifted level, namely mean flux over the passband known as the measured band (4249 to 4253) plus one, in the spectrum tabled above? 2.15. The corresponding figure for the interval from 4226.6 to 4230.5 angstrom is 2.01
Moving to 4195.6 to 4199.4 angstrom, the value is 2.02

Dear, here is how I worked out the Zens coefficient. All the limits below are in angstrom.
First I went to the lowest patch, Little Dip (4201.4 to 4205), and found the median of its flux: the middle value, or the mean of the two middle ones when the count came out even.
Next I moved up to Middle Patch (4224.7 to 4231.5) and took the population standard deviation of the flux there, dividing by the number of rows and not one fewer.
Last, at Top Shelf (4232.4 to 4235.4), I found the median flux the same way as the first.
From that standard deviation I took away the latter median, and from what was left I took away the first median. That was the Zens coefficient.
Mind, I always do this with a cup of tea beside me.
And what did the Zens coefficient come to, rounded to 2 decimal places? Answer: -1.92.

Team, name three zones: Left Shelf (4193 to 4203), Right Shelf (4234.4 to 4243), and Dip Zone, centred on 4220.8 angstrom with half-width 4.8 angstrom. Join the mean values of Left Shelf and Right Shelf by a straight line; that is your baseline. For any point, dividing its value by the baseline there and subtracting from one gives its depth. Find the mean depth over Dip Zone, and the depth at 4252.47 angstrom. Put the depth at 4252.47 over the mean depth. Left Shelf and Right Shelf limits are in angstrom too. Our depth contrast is 1.2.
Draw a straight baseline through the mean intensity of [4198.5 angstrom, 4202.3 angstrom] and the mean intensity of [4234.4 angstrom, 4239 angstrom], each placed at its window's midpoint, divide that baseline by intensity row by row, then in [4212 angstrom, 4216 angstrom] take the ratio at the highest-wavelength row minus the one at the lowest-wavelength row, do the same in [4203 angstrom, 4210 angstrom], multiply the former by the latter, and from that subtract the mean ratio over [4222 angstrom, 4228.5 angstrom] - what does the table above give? -1.05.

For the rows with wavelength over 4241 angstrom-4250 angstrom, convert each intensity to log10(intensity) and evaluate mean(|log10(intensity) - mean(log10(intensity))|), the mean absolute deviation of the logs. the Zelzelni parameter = 0.027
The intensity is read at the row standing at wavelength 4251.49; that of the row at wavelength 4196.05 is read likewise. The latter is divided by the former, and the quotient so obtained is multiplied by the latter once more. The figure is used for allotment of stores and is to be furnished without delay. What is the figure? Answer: 1.01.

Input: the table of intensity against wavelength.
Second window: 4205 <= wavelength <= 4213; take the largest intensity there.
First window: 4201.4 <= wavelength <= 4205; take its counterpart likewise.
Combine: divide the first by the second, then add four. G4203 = 5.24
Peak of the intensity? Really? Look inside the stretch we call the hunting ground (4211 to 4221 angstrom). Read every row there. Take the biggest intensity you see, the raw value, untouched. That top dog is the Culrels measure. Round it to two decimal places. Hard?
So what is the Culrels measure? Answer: 1.15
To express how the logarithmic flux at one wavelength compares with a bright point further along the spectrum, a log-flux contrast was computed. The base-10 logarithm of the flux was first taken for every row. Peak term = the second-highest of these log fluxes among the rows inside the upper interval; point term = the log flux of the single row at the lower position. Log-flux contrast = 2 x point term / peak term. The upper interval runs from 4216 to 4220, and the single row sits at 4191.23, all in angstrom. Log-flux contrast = 5.4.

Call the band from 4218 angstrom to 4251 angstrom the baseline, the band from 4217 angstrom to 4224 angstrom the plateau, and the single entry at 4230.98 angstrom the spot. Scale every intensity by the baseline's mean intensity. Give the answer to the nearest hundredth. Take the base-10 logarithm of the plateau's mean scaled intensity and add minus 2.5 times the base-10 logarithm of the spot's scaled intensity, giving 0.20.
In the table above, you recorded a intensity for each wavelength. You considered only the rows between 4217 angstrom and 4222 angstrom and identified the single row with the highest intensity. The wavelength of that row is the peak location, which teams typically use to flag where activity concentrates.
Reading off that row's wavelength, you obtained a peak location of 4218.34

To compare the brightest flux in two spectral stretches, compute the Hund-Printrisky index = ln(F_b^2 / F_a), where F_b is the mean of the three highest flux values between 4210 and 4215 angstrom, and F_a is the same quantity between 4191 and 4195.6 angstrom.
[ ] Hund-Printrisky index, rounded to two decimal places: -0.11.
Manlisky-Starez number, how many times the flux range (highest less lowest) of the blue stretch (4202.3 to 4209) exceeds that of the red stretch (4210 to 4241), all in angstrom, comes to 1.3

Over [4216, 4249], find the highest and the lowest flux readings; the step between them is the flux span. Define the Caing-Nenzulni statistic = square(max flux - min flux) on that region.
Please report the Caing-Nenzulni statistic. 0.50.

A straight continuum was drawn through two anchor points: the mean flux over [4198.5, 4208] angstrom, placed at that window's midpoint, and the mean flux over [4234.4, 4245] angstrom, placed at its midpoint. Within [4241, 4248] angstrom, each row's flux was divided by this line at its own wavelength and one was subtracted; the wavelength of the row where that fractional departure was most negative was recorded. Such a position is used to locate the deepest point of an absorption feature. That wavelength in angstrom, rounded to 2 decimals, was 4242.69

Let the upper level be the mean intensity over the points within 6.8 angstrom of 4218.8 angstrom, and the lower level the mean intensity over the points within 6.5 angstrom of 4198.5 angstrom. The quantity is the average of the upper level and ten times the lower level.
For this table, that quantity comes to 5.8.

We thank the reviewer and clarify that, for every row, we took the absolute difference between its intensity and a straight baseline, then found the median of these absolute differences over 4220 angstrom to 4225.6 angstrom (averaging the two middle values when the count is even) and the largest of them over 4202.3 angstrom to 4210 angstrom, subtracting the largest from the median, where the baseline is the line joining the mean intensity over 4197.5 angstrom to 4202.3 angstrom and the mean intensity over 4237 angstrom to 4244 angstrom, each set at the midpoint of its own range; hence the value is -0.41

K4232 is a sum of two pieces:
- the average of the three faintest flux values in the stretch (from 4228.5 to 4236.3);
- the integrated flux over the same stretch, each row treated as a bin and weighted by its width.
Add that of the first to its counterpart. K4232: 8.4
